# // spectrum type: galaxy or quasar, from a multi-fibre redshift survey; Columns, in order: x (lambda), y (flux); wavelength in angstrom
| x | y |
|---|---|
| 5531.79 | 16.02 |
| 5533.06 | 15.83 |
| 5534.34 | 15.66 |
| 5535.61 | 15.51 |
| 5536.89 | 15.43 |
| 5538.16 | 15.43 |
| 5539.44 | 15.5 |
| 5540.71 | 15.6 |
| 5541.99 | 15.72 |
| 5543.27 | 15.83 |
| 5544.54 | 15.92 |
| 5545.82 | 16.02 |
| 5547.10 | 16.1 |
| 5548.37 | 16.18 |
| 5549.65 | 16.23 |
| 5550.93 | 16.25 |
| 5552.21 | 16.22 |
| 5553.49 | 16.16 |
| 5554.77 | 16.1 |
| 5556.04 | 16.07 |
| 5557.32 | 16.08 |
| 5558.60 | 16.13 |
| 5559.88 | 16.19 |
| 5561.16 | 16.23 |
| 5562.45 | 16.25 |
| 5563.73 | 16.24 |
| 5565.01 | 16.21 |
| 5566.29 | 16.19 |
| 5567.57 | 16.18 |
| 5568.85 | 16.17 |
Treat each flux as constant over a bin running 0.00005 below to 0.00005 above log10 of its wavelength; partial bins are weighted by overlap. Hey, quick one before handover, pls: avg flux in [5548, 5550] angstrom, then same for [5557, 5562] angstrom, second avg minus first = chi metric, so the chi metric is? -0.05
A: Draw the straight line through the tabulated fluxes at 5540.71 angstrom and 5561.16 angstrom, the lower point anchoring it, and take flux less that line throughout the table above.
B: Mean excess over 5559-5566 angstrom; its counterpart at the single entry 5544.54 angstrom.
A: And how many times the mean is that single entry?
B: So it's -4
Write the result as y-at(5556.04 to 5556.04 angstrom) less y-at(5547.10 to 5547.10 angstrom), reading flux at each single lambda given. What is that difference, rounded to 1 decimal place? 0.0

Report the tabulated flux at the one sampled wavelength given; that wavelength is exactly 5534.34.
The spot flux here 15.66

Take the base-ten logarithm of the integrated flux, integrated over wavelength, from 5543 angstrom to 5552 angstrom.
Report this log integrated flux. 2.2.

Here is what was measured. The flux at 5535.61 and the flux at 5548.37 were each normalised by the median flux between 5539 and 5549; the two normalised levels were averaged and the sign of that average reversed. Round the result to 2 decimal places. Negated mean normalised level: -1.00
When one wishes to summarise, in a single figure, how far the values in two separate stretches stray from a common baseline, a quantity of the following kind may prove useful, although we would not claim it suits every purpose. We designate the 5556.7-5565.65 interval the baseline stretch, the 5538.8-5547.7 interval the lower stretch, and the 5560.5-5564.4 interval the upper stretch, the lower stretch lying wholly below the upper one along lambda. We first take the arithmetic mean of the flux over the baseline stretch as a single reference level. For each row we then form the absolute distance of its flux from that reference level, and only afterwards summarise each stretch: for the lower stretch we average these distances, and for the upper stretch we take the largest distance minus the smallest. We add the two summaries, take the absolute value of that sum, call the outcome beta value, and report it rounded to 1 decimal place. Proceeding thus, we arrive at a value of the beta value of 0.4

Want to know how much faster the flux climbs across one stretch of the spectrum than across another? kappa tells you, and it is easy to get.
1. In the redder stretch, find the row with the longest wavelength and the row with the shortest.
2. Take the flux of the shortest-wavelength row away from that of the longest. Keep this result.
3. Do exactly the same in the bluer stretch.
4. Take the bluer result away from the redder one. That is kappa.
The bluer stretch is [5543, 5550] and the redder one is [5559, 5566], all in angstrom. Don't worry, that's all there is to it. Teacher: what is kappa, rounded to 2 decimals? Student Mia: -0.38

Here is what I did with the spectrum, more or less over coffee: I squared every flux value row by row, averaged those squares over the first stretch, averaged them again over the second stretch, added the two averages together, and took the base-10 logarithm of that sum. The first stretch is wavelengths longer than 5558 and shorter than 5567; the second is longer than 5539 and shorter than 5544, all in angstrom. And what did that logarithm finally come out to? 2.71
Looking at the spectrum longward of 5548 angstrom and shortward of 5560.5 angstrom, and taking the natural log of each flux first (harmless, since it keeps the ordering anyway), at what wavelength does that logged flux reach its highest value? 5550.93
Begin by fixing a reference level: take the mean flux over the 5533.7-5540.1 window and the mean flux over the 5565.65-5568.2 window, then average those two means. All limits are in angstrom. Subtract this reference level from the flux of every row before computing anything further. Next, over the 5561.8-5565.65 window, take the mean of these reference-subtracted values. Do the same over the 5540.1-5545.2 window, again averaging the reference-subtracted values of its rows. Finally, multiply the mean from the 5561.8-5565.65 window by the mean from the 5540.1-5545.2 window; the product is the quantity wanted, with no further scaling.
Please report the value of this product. -0.03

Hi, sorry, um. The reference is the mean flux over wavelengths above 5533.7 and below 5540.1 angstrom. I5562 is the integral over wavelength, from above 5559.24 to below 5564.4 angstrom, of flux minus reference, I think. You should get 3.7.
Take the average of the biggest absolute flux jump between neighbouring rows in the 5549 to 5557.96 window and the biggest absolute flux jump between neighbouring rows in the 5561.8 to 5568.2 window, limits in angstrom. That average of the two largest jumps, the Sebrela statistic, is 0.045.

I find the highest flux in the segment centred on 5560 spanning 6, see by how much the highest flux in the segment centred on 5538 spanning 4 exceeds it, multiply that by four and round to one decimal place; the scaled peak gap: -3.0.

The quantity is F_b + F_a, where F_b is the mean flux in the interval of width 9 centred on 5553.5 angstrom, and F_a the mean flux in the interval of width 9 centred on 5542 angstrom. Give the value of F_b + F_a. 31.9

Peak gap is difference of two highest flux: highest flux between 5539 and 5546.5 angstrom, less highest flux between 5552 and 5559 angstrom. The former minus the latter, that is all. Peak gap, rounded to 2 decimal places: -0.20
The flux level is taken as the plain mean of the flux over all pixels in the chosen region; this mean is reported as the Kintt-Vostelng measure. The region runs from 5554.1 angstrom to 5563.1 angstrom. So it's 16.15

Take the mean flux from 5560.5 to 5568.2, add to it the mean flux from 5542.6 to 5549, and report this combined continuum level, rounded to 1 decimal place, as 32.2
